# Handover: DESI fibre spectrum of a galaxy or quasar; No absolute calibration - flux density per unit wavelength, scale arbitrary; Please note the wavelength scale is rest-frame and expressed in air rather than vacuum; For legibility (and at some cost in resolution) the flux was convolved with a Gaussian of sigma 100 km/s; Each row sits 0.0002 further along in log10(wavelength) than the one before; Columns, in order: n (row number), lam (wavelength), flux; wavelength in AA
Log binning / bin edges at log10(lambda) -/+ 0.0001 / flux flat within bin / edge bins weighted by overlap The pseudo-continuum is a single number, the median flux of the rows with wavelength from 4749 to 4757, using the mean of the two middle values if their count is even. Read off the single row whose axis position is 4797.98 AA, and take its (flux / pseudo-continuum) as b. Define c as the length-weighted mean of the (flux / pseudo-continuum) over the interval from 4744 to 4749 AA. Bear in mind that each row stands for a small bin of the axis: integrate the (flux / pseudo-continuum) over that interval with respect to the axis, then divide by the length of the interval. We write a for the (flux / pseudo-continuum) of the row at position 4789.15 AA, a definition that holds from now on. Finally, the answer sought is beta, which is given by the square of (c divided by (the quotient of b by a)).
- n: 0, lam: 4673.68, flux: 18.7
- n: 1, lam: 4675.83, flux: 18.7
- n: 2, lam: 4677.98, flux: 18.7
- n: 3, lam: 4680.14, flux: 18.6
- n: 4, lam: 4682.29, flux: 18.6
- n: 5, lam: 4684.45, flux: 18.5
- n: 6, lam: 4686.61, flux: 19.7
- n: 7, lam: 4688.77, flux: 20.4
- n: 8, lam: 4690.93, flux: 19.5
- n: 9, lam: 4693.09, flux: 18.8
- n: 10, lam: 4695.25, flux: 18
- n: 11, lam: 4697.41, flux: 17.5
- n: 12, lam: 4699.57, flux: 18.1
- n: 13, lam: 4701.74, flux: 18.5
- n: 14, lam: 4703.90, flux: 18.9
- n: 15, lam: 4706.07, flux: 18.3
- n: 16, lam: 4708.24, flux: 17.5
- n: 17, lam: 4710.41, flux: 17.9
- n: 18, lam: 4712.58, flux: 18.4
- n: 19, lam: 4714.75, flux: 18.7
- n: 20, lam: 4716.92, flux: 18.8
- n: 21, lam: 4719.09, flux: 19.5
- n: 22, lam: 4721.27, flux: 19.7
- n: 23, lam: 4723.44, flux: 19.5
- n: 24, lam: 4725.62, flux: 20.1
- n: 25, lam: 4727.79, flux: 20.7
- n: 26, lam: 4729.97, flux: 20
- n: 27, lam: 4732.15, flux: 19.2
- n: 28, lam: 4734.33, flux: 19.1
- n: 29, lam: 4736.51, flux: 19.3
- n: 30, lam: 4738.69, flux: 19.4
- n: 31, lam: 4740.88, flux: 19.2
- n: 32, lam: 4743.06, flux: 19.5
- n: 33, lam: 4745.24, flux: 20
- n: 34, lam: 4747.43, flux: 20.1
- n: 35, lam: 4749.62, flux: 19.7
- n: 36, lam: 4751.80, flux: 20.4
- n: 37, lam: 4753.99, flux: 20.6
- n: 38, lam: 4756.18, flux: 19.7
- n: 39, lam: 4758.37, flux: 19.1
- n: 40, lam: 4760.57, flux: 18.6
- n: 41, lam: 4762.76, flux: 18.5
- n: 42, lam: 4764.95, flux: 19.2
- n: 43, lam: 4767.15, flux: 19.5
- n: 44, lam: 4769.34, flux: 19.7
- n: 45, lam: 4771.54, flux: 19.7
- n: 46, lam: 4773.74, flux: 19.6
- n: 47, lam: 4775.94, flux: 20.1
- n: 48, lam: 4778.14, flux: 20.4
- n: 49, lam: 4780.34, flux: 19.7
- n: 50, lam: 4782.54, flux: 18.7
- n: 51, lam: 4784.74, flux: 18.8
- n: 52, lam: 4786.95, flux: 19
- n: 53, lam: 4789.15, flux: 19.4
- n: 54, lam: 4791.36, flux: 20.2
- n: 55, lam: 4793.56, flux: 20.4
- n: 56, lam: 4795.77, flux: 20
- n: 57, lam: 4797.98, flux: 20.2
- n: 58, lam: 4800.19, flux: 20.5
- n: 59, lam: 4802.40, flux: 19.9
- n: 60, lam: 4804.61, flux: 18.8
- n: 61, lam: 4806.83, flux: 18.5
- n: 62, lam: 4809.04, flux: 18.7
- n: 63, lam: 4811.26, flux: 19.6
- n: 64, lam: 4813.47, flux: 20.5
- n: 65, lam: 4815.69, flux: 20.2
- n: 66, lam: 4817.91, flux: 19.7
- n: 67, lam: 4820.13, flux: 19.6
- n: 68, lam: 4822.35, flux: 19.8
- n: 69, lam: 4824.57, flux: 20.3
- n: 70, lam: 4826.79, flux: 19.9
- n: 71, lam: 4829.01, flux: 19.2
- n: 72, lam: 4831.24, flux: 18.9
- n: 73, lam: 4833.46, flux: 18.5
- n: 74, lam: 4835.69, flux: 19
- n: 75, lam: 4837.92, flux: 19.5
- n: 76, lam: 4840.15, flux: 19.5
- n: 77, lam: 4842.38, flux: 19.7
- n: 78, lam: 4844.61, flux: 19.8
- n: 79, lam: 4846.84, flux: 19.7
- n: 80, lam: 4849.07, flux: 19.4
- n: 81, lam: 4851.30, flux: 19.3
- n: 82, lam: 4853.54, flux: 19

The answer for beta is 0.92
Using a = 0.97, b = 1.01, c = 0.997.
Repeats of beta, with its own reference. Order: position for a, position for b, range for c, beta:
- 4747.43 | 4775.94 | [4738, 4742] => 0.92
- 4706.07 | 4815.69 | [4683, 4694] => 0.76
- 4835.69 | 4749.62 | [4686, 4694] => 0.89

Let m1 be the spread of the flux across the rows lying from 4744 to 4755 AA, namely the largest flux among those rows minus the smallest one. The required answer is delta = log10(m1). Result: -0.046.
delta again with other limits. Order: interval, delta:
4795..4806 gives 0.230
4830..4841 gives 0.000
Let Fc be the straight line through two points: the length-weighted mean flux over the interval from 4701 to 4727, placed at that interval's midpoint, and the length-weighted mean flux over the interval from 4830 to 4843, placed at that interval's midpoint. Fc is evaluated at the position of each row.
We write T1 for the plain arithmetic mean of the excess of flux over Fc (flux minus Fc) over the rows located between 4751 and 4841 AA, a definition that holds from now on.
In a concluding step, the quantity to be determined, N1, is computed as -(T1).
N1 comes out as -0.51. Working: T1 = 0.513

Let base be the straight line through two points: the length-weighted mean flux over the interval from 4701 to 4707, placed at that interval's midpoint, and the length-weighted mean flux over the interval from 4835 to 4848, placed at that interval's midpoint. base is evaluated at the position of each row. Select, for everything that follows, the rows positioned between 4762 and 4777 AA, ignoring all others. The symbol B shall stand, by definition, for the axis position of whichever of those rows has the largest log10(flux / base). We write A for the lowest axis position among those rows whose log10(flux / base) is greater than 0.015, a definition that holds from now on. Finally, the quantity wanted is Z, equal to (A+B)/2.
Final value 4775.9 AA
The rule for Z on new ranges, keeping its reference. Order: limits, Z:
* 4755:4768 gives 4756.2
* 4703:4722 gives 4720.2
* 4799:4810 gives 4800.2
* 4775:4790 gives 4777.0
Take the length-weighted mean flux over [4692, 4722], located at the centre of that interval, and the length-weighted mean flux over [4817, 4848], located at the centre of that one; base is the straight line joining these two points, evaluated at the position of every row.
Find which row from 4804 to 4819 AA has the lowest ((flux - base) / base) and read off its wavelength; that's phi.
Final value 4806.83 AA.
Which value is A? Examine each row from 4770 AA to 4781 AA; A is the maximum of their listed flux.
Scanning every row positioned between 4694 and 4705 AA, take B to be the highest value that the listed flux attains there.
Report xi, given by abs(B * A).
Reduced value 386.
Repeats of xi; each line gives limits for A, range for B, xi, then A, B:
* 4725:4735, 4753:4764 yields 426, 20.7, 20.6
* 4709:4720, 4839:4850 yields 386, 19.5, 19.8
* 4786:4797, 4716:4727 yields 410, 20.4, 20.1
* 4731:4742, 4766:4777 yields 390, 19.4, 20.1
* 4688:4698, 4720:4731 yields 422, 20.4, 20.7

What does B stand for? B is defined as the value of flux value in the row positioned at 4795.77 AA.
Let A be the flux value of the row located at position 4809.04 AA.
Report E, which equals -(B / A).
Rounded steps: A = 18.7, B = 20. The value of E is -1.07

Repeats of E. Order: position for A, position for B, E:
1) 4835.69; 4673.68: -0.98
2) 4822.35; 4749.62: -0.99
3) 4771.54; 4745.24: -1.02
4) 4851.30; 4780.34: -1.02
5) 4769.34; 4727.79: -1.05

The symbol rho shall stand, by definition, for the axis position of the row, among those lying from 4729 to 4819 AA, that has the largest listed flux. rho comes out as 4753.99 AA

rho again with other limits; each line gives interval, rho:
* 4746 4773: 4753.99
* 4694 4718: 4703.90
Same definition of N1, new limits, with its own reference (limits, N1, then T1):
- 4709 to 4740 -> -0.43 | 0.434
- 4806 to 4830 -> -0.53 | 0.531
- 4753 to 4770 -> -0.40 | 0.397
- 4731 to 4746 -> -0.48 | 0.478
